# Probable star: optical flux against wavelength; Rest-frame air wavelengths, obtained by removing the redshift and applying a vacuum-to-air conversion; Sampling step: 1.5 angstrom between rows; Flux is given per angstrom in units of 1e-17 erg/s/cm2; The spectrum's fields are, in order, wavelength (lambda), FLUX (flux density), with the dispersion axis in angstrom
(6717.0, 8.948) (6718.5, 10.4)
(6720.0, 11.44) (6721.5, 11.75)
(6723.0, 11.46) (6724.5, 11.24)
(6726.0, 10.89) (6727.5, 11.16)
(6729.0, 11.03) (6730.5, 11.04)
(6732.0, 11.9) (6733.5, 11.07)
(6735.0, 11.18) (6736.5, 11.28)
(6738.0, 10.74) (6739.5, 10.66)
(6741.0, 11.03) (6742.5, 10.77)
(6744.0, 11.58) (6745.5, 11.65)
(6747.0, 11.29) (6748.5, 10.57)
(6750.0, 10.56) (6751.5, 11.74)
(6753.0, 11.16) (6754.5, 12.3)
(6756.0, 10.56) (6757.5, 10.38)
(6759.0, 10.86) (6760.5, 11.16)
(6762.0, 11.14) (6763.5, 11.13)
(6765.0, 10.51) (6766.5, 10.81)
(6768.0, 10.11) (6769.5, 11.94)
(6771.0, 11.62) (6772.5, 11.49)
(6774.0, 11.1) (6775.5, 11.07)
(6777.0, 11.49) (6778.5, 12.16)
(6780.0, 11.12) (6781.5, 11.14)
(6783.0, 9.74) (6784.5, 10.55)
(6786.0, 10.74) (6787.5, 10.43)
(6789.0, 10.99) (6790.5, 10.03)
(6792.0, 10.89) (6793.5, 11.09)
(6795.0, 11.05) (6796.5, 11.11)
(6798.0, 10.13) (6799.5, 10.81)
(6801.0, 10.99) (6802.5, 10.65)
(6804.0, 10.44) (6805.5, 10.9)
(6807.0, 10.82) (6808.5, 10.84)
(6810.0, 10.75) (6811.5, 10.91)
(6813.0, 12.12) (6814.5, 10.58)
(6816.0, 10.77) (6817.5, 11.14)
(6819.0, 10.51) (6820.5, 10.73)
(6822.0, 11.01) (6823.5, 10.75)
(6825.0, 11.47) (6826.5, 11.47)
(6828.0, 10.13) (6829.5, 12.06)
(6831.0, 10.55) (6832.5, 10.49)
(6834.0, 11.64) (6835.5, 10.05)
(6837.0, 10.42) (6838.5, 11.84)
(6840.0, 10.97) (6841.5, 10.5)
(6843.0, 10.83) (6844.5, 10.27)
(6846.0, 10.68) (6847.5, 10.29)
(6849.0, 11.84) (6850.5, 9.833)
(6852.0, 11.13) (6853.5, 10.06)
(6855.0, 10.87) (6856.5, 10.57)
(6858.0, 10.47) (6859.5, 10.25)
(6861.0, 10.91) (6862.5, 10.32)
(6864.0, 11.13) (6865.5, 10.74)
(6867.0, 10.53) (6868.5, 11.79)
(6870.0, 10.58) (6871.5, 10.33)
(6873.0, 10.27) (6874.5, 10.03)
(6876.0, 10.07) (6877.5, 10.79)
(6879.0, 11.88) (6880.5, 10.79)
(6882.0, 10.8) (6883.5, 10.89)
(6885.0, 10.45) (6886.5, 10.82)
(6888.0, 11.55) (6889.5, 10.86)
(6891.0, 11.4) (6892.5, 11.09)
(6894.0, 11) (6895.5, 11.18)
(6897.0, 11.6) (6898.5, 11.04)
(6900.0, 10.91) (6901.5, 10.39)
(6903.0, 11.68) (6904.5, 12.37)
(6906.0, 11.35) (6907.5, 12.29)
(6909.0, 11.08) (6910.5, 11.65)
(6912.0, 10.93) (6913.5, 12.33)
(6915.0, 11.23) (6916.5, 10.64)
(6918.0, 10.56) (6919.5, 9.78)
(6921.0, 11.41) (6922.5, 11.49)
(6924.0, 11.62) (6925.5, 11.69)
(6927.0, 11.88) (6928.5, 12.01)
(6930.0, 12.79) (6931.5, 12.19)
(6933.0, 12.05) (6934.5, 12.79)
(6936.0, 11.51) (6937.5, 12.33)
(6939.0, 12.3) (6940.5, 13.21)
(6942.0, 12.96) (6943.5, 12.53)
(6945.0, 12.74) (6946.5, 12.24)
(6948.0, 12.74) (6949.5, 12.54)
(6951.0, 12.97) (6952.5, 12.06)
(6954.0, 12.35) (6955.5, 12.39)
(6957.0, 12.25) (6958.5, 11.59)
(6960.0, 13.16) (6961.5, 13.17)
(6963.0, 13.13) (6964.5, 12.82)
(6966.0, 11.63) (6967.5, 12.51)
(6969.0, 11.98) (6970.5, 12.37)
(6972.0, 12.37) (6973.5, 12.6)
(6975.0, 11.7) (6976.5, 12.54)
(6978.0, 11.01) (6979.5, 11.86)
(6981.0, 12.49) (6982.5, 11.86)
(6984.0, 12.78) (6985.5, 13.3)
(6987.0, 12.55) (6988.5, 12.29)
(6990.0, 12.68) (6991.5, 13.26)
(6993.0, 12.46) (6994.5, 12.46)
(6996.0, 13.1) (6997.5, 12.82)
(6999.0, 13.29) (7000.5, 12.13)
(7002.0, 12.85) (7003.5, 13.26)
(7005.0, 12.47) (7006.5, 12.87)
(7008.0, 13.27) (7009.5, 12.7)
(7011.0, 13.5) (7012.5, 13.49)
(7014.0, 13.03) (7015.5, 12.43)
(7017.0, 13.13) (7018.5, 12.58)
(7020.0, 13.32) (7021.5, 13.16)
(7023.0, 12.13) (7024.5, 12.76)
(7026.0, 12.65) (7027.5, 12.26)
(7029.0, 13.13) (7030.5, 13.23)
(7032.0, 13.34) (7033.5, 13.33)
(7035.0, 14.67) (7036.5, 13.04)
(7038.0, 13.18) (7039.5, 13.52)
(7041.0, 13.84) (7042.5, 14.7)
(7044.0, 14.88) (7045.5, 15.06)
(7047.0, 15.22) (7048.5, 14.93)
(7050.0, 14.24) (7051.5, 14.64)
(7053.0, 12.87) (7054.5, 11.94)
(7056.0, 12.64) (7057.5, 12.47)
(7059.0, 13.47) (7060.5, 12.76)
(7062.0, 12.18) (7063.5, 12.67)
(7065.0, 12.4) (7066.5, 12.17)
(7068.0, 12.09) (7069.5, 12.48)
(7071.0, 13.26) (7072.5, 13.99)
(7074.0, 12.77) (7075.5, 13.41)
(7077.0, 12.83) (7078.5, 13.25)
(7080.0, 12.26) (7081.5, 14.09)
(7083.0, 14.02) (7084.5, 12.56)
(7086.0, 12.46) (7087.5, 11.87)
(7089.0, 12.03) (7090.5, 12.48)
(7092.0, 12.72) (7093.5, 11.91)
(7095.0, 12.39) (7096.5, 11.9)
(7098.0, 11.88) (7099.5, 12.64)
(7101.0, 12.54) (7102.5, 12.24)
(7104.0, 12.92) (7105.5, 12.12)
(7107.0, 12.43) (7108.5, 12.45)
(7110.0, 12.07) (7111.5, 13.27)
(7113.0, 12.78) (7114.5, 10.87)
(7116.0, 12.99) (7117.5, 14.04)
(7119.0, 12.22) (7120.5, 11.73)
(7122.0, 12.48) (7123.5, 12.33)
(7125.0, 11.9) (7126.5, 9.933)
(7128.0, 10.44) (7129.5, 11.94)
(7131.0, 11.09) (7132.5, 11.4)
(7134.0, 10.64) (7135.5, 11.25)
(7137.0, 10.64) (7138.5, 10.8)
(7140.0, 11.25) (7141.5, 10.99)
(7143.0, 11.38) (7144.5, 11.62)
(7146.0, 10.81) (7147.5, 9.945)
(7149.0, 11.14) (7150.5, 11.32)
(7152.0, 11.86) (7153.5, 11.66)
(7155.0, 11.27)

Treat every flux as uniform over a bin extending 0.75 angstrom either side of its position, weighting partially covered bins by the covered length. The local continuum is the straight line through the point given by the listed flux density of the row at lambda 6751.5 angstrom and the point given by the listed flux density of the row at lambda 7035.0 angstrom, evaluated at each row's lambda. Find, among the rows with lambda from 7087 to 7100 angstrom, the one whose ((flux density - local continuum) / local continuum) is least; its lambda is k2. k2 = 7098.0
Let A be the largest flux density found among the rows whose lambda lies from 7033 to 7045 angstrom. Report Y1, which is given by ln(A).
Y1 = 2.70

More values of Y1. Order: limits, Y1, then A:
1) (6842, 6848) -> 2.38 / 10.83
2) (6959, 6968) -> 2.58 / 13.17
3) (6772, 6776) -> 2.44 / 11.49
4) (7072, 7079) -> 2.64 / 13.99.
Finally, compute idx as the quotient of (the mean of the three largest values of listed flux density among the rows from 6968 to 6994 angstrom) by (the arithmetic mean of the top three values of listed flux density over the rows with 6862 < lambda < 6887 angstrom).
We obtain 1.13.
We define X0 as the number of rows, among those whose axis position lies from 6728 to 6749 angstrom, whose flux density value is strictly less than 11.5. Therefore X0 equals 11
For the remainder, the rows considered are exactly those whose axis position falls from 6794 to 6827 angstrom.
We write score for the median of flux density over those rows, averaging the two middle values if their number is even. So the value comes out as 10.8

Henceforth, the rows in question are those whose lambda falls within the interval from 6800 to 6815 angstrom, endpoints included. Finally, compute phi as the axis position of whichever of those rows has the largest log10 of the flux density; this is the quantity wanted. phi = 6813.0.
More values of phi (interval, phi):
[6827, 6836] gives 6829.5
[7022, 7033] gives 7032.0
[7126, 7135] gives 7129.5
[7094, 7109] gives 7104.0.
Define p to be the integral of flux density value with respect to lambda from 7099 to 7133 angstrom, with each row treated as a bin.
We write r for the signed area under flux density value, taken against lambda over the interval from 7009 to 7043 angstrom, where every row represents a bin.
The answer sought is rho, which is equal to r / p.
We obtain 1.09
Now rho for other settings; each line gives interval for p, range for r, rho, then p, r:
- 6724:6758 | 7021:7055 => 1.22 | 378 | 463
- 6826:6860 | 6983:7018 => 1.23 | 365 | 450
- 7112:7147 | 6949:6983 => 1.04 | 404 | 419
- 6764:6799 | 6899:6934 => 1.05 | 382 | 402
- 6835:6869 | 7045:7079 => 1.23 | 364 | 449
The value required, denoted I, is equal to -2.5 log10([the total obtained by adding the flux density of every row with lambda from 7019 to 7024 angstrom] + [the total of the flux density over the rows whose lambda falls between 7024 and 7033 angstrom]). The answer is -5.16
